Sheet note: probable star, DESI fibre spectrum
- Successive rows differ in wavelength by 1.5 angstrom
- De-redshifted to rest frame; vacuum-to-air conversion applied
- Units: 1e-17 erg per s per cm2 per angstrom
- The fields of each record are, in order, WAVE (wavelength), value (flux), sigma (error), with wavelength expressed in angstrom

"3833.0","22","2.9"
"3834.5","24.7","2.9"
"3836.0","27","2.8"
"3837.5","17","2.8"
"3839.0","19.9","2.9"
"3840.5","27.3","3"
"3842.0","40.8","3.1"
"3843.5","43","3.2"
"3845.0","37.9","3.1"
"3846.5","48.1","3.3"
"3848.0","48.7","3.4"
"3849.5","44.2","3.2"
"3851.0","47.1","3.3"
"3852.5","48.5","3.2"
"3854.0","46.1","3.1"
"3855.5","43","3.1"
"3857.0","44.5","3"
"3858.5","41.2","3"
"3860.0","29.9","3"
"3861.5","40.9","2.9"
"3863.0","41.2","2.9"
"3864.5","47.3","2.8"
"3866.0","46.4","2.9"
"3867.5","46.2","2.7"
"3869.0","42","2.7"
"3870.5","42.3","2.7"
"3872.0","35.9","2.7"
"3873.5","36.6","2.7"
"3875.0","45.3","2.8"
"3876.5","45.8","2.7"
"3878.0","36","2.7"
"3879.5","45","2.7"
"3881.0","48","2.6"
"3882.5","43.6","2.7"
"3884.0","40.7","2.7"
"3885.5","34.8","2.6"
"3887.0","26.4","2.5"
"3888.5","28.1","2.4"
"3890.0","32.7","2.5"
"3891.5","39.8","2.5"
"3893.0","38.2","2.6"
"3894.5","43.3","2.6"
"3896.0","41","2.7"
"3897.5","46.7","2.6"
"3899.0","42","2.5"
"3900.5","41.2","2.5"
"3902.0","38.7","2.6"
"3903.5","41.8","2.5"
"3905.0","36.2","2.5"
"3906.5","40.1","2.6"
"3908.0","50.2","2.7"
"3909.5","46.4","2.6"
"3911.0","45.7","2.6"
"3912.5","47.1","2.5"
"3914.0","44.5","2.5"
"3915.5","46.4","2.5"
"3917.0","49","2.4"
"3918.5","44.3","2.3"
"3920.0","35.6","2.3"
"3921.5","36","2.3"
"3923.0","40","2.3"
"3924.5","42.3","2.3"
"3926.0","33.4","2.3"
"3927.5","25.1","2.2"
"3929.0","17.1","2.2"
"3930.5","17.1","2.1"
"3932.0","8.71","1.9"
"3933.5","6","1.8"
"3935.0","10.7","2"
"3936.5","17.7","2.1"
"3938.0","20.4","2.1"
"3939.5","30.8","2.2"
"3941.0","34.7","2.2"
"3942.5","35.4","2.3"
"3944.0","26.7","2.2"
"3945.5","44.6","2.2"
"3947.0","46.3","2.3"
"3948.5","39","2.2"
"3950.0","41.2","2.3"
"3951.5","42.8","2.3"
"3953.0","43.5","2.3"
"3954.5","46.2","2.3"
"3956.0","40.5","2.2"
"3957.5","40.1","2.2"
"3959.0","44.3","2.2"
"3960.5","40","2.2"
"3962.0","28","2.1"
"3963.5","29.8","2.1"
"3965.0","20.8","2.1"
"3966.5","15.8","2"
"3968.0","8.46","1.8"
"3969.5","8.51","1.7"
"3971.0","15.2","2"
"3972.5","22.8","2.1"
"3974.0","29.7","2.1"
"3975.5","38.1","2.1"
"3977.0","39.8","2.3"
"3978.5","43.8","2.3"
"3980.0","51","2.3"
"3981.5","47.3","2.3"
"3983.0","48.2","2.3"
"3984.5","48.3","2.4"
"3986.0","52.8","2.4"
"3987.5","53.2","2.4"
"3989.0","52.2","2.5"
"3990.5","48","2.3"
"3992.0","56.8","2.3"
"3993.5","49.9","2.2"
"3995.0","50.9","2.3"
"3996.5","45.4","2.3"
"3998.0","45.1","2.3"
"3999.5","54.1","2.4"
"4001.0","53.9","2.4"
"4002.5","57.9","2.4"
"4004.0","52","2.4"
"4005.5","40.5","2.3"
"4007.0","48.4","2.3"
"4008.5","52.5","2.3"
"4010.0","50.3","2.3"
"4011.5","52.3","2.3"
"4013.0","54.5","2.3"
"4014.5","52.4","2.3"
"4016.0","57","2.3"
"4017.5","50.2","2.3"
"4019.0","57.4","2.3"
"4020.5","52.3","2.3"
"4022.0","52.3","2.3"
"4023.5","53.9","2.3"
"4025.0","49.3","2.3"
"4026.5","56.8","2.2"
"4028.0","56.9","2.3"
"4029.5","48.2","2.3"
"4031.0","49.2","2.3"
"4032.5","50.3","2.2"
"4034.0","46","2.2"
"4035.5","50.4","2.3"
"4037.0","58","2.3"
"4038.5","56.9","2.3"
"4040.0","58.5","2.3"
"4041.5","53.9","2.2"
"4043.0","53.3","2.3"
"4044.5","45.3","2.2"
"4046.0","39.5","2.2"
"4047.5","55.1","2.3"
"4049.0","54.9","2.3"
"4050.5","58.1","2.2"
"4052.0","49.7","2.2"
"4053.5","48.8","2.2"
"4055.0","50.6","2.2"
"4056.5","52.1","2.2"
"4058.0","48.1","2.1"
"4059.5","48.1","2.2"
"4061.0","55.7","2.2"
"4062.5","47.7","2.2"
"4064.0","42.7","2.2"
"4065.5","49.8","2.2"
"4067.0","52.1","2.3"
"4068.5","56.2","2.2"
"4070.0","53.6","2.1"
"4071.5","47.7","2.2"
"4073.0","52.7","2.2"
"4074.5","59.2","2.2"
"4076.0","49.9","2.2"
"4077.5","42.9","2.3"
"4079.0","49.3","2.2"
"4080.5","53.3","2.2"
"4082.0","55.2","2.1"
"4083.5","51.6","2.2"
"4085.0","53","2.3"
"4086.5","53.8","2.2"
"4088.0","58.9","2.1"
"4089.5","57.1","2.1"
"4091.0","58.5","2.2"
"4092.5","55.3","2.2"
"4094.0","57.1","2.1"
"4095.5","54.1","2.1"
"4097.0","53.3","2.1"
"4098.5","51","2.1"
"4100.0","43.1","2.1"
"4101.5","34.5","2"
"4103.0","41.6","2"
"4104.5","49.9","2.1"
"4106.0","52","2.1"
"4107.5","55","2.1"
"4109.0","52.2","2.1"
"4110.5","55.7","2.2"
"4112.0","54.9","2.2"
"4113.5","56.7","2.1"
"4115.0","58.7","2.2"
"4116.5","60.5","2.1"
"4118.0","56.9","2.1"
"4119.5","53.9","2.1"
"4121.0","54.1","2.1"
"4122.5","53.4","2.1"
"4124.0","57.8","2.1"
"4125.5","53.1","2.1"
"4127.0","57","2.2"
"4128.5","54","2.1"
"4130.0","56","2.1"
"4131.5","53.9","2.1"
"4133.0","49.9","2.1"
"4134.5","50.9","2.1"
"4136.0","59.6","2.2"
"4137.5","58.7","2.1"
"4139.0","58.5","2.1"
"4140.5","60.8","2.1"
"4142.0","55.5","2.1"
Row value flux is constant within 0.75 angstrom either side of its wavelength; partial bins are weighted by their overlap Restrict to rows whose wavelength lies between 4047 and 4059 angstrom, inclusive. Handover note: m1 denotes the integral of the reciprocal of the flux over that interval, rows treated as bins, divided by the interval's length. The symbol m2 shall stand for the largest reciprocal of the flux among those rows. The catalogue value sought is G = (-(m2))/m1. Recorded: -1.08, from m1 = 0.0193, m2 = 0.0208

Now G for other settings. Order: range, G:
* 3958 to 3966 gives -1.43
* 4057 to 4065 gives -1.13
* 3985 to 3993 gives -1.09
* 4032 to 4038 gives -1.11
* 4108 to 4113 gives -1.04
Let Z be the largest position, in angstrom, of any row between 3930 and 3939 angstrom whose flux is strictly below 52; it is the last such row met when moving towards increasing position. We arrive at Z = 3938.0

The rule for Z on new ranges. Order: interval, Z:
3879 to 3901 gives 3900.5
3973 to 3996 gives 3995.0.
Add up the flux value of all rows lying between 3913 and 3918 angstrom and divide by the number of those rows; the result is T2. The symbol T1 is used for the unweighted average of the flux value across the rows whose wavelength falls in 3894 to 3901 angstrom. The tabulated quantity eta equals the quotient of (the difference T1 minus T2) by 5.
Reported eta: -0.8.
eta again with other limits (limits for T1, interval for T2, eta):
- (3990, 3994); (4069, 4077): -0.2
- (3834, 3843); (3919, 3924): -2.2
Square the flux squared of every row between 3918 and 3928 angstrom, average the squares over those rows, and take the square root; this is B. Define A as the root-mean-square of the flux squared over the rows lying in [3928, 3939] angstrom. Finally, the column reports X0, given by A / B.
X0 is 0.18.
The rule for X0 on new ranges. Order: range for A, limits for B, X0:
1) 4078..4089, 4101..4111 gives 1.15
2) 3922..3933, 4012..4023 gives 0.36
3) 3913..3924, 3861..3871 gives 0.96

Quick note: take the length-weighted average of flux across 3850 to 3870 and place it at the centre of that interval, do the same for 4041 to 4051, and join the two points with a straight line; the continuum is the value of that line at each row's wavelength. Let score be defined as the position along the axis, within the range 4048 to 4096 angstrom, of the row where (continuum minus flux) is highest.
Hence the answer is 4077.5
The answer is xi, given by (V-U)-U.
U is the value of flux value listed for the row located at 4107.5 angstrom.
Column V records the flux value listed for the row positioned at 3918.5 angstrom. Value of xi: -66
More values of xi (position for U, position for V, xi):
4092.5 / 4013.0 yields -56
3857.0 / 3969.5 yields -80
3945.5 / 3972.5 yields -66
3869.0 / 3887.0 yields -58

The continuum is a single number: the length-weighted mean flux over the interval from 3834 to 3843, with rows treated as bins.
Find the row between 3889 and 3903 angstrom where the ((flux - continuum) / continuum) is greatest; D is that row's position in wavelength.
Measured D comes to 3897.5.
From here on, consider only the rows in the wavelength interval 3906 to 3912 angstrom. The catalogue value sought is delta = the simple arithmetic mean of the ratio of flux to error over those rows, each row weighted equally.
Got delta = 17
